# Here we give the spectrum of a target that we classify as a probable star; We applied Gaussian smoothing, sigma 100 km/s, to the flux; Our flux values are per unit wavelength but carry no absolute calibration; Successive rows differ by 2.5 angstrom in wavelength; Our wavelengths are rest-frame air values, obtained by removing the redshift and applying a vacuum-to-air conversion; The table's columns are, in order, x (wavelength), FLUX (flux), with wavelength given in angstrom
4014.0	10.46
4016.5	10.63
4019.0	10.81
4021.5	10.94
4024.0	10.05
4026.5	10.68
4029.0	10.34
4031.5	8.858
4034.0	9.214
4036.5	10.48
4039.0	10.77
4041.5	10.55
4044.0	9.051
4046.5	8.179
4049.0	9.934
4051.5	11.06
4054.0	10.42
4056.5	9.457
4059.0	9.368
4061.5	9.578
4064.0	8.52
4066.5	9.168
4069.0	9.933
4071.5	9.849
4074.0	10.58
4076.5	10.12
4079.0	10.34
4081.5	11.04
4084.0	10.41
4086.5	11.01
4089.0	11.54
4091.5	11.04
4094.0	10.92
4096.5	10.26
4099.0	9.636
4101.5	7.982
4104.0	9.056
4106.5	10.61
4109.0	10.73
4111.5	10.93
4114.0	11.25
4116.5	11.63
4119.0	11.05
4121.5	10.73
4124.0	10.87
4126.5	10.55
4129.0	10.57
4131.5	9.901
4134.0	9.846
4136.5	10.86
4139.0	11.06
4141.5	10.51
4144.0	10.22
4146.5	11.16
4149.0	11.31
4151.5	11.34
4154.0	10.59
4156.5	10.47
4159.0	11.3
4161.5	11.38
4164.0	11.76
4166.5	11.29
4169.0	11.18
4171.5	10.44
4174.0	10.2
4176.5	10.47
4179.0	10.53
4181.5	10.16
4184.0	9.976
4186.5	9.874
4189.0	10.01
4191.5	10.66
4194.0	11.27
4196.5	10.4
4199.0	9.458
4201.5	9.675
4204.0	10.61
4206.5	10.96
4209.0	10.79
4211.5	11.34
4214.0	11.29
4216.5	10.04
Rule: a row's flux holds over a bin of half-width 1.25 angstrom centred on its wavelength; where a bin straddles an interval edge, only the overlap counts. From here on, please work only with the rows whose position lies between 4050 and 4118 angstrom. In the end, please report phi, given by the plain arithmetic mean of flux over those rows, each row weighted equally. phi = 10.2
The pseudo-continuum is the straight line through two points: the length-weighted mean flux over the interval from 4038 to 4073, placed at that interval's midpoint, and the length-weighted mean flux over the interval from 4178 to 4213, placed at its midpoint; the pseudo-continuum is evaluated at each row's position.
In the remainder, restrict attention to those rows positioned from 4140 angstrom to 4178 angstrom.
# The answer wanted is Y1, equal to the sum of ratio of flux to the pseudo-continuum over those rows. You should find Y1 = 16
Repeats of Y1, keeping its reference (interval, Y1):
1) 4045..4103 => 24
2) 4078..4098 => 9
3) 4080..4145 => 27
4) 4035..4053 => 7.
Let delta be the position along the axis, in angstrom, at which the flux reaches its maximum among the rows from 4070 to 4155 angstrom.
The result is 4116.5 angstrom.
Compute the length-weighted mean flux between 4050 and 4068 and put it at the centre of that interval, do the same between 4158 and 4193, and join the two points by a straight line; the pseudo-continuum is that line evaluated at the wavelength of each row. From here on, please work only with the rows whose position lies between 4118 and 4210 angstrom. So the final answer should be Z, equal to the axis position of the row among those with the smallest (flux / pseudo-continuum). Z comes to 4199.0 angstrom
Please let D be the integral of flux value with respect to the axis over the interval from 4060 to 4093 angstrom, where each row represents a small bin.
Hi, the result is 338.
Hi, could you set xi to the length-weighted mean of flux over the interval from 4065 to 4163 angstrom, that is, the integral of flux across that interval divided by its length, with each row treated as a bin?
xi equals 10.6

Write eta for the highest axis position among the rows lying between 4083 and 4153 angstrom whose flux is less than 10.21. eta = 4134.0 angstrom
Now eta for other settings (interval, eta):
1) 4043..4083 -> 4076.5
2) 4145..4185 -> 4184.0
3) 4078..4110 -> 4104.0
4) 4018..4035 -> 4034.0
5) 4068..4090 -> 4076.5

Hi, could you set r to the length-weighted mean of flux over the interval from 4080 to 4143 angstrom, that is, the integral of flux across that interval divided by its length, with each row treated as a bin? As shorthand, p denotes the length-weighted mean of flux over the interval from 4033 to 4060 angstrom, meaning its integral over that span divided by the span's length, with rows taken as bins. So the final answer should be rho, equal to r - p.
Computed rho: 0.7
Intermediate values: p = 9.87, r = 10.6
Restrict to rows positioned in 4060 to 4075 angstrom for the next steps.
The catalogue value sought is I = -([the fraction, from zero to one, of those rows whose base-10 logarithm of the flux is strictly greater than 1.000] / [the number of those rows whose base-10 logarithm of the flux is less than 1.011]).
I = -0.03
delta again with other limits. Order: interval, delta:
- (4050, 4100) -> 4089.0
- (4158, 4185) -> 4164.0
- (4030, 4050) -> 4039.0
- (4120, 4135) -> 4124.0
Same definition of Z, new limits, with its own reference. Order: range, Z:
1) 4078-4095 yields 4079.0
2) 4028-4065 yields 4046.5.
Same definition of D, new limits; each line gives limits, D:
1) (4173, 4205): 328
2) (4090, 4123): 345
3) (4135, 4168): 363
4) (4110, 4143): 355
